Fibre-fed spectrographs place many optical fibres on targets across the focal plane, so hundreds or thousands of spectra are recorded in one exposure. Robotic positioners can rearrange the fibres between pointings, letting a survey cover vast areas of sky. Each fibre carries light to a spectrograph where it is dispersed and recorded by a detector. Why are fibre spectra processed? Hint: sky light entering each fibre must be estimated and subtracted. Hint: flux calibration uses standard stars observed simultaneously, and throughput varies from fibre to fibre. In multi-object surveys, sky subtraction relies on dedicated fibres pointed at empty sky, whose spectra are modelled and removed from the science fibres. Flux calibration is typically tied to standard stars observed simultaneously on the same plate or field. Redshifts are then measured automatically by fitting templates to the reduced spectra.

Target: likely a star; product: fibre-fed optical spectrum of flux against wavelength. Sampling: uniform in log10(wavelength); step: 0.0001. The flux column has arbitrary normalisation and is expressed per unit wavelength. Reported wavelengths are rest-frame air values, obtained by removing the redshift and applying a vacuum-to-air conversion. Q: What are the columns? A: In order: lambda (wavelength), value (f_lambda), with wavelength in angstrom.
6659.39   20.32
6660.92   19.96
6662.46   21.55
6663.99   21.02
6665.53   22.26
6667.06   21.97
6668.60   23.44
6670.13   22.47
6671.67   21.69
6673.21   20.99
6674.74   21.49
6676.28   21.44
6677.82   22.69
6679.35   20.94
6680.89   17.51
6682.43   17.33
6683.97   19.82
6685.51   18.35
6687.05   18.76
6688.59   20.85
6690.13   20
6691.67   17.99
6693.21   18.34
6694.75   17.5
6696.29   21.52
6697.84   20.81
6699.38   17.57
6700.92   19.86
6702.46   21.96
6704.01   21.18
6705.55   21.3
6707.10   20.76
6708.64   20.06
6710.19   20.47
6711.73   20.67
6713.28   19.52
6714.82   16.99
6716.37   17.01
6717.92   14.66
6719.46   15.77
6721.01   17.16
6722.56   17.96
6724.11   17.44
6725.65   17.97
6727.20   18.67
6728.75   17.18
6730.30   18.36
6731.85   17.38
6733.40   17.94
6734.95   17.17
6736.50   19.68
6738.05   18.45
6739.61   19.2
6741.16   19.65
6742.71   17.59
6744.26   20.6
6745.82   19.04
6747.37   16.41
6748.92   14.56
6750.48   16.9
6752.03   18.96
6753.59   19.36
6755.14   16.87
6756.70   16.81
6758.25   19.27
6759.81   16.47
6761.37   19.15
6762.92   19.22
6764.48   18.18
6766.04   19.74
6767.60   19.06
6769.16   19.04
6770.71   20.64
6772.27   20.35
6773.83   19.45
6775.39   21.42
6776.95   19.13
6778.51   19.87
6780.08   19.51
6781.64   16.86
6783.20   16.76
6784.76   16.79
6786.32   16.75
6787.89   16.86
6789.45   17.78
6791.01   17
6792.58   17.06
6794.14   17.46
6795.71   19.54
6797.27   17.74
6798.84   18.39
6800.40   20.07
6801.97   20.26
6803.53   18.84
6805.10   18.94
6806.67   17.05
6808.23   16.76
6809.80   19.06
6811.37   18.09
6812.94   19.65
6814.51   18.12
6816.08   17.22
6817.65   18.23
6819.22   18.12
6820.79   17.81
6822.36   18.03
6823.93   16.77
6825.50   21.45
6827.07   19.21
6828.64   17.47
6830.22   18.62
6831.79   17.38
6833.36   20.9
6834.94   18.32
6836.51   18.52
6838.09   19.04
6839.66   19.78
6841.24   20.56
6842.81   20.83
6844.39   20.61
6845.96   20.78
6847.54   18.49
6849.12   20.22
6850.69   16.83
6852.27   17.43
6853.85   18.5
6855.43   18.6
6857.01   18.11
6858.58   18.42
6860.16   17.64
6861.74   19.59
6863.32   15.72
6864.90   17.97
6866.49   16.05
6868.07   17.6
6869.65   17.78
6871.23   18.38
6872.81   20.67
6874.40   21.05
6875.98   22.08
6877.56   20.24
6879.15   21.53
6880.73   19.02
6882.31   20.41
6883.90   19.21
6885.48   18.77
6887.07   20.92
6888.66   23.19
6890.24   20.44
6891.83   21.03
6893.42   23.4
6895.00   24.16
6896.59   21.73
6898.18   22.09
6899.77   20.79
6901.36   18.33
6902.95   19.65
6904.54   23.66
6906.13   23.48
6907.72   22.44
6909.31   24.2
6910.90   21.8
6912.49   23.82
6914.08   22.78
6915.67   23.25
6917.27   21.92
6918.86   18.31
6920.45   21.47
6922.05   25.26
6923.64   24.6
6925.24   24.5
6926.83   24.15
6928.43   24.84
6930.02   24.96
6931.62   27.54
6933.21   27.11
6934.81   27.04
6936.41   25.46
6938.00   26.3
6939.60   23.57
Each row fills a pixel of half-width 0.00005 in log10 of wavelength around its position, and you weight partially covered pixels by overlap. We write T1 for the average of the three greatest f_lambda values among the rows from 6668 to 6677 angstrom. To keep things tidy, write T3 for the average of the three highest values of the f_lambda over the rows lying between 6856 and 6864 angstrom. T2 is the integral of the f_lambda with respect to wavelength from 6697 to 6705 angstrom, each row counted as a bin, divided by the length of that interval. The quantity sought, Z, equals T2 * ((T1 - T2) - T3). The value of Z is -335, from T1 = 22.5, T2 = 20.3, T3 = 18.7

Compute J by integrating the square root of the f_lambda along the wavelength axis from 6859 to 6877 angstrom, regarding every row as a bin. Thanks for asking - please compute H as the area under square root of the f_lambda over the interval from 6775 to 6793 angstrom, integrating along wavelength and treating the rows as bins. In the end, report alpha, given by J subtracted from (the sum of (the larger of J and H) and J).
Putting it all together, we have 78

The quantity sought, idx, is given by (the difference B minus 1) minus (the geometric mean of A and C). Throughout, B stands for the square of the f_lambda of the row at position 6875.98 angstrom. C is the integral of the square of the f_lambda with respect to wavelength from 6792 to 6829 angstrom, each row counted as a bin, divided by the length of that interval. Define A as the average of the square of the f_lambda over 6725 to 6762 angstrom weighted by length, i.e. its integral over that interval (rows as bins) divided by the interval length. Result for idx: 152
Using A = 328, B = 488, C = 340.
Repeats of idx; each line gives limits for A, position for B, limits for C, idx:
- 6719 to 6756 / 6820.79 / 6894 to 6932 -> -97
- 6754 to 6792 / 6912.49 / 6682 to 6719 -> 208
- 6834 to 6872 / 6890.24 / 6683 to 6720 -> 56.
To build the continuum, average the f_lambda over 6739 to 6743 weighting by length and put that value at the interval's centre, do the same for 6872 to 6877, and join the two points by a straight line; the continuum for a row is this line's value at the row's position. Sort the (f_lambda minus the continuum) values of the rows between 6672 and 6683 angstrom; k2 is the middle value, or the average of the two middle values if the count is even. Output 3.2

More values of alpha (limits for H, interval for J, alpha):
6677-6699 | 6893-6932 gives 186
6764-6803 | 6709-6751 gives 178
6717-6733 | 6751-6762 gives 66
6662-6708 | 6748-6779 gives 208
